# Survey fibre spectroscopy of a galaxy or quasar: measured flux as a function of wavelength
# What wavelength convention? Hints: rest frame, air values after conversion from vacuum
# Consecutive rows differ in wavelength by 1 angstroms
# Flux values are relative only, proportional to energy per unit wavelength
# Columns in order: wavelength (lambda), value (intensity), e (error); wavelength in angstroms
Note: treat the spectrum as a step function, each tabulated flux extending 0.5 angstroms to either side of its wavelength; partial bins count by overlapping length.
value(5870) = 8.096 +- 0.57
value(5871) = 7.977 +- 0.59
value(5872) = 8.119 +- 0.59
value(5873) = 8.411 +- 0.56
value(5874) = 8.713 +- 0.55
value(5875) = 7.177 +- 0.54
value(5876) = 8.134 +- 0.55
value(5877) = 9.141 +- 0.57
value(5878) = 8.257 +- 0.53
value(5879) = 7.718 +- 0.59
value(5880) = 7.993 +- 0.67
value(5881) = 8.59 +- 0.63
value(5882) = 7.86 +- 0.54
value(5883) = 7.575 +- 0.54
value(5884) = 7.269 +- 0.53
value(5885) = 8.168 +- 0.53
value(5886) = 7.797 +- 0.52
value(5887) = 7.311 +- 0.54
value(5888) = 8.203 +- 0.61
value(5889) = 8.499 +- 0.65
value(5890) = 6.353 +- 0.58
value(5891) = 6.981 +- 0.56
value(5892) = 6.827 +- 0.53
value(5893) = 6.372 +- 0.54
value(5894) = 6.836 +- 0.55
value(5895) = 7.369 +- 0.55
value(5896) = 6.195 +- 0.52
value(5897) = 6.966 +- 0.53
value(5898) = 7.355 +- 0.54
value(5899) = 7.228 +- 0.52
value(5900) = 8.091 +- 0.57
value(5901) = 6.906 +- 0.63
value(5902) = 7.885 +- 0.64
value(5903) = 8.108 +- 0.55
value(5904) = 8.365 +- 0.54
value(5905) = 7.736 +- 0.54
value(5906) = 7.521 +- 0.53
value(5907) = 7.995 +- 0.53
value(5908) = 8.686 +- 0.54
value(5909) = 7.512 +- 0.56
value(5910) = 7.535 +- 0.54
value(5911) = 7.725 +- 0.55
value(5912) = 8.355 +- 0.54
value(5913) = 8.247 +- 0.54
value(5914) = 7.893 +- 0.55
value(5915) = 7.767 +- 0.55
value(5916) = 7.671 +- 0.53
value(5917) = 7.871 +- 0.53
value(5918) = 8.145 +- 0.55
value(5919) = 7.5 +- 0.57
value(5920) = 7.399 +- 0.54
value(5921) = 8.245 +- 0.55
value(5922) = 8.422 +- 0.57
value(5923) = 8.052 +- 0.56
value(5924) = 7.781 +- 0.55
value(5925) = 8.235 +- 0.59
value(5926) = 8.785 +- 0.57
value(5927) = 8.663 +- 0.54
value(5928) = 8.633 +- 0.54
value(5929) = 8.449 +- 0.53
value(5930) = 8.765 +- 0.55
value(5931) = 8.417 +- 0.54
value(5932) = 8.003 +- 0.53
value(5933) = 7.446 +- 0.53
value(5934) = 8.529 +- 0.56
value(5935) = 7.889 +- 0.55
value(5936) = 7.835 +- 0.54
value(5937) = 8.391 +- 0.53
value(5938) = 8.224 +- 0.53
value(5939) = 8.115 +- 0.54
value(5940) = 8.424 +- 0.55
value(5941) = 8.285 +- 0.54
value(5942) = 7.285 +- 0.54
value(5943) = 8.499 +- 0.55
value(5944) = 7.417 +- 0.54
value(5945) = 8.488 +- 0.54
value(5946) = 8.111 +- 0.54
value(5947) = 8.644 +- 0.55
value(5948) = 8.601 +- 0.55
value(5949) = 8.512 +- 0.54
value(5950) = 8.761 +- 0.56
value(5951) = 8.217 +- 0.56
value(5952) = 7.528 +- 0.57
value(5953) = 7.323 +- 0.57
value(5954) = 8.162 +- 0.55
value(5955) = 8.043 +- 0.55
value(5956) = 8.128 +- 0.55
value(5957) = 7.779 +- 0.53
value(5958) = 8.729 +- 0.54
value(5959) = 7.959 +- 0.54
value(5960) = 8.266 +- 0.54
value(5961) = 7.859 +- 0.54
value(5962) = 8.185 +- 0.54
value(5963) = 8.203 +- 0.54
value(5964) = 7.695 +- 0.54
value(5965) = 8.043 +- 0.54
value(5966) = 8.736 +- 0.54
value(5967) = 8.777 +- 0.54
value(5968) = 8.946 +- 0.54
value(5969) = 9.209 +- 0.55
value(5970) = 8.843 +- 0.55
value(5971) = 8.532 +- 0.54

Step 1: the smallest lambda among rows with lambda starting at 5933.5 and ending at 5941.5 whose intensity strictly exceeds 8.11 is 5934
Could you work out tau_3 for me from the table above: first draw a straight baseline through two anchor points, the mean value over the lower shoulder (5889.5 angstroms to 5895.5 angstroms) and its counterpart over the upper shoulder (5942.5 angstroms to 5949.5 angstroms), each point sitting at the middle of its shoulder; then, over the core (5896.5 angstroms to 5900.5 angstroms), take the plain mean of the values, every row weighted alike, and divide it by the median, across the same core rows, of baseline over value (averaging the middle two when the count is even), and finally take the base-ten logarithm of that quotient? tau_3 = 0.89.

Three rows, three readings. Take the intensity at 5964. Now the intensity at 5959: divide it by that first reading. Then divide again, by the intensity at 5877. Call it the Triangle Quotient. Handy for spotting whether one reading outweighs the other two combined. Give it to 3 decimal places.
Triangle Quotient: 0.113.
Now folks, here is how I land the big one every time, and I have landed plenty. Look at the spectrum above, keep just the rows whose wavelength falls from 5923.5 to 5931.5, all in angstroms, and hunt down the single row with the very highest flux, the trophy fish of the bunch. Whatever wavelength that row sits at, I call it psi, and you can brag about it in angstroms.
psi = 5926 angstroms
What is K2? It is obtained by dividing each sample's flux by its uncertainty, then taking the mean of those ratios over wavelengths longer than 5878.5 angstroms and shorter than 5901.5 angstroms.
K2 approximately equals 13.2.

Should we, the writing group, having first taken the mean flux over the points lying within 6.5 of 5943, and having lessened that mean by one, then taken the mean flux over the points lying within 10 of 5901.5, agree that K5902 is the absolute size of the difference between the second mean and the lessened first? 0.23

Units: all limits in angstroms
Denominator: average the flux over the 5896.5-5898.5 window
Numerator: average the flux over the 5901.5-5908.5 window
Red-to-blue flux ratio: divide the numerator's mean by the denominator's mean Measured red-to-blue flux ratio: 1.12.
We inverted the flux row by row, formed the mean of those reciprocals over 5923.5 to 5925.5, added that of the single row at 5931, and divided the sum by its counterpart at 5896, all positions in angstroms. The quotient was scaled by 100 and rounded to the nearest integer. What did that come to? 151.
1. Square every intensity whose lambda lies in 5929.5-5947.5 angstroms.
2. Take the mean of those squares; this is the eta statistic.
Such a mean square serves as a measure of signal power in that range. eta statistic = 66.7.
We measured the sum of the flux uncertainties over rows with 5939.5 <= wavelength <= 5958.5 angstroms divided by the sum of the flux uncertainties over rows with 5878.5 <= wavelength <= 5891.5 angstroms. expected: 1.4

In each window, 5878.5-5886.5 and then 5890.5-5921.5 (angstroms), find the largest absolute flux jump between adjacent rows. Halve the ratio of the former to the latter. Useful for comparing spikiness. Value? 0.4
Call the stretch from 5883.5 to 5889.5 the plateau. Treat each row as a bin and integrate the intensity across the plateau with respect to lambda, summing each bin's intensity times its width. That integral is 47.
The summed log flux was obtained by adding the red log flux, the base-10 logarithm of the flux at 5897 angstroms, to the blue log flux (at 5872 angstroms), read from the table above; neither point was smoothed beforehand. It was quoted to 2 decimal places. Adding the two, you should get 1.75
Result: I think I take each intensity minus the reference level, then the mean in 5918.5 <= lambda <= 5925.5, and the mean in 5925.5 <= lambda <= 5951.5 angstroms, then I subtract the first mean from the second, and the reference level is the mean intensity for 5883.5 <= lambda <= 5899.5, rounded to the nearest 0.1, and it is 0.3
